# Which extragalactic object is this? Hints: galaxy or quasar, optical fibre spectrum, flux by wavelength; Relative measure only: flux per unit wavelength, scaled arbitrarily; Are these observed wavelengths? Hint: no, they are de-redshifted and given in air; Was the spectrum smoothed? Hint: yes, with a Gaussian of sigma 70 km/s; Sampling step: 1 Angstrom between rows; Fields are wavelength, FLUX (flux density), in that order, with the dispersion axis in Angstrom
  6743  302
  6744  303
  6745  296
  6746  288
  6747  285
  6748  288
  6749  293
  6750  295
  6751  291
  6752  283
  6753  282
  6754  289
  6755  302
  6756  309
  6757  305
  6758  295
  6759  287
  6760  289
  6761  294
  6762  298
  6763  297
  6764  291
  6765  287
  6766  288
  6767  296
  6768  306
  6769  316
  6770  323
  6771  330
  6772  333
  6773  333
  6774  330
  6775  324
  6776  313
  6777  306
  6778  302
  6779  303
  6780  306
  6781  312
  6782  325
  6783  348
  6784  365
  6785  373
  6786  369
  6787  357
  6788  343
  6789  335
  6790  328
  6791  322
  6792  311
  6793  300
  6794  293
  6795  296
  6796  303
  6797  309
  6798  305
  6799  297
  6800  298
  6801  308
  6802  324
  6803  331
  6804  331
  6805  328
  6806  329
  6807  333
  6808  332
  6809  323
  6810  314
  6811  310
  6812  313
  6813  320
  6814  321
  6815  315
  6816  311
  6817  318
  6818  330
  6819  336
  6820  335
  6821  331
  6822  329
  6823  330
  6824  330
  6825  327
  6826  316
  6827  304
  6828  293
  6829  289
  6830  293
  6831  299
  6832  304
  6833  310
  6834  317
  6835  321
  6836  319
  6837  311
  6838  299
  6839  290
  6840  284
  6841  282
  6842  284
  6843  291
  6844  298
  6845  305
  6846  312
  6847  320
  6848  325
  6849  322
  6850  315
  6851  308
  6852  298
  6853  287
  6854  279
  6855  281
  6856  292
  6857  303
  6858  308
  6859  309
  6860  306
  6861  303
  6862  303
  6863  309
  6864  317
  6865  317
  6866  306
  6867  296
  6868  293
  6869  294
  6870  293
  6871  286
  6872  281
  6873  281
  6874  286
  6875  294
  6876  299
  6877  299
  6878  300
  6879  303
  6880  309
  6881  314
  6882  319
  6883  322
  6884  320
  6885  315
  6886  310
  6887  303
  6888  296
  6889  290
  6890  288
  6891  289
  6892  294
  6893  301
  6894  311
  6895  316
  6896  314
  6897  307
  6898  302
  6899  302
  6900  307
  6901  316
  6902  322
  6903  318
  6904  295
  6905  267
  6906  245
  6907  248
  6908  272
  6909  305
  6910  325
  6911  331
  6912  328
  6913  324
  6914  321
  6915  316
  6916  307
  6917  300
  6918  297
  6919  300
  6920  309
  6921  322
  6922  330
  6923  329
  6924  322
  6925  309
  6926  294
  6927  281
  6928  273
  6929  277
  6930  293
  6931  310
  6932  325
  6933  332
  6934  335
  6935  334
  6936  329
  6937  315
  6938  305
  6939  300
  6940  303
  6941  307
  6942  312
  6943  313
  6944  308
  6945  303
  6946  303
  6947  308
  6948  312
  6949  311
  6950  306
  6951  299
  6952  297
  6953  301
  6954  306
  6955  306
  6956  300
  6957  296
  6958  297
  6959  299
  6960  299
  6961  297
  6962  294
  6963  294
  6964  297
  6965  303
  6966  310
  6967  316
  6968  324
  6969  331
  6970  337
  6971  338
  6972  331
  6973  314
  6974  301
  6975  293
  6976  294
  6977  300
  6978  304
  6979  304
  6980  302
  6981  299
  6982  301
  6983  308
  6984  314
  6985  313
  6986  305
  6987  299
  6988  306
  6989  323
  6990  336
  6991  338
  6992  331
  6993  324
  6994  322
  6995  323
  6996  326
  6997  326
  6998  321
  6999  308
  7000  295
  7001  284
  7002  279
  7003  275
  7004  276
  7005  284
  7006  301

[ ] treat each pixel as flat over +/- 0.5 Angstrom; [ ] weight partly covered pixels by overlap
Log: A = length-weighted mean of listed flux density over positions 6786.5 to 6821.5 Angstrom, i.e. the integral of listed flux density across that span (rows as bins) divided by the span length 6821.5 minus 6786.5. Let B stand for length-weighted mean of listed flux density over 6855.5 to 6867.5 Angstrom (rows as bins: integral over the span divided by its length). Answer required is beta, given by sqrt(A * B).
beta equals 313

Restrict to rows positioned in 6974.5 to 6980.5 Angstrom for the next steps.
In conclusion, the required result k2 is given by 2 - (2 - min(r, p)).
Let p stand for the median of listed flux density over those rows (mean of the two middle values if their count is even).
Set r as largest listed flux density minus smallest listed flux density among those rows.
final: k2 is 11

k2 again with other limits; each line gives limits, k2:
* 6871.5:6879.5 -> 22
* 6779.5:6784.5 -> 59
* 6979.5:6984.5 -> 15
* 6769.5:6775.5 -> 10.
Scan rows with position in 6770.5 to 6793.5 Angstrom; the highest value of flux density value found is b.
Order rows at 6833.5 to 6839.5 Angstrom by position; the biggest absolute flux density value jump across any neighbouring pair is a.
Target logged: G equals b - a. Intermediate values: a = 12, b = 373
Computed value 361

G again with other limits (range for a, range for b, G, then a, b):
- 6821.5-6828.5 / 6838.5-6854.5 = 313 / 12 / 325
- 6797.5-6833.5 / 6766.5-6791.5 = 357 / 16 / 373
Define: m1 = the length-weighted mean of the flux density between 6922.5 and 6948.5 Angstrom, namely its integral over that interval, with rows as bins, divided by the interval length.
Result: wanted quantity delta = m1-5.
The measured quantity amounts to 304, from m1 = 309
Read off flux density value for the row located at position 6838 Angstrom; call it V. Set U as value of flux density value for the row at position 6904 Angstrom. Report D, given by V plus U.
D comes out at 594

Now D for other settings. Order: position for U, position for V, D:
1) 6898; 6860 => 608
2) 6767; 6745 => 592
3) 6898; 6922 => 632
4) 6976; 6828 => 587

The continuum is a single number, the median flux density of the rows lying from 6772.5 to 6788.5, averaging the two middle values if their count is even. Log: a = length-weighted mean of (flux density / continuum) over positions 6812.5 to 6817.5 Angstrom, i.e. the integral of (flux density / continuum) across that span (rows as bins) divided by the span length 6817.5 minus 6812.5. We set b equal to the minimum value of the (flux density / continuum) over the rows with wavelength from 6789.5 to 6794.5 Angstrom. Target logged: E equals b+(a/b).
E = 1.98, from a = 0.97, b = 0.895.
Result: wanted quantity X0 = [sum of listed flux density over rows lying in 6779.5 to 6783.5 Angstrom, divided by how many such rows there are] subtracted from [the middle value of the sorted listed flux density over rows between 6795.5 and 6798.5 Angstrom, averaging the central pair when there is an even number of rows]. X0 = -18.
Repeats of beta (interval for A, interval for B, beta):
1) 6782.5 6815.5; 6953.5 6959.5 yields 312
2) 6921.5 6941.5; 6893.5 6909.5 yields 303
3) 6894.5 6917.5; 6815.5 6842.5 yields 307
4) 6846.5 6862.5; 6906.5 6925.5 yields 307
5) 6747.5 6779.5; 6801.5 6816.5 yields 312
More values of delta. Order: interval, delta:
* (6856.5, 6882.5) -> 296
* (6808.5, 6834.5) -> 311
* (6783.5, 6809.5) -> 320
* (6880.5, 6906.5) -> 298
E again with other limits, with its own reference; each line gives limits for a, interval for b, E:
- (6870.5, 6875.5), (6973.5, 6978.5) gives 1.87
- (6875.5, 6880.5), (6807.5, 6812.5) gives 1.92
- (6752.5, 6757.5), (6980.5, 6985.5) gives 1.91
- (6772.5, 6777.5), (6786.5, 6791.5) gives 1.98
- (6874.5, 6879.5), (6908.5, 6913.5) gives 1.91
